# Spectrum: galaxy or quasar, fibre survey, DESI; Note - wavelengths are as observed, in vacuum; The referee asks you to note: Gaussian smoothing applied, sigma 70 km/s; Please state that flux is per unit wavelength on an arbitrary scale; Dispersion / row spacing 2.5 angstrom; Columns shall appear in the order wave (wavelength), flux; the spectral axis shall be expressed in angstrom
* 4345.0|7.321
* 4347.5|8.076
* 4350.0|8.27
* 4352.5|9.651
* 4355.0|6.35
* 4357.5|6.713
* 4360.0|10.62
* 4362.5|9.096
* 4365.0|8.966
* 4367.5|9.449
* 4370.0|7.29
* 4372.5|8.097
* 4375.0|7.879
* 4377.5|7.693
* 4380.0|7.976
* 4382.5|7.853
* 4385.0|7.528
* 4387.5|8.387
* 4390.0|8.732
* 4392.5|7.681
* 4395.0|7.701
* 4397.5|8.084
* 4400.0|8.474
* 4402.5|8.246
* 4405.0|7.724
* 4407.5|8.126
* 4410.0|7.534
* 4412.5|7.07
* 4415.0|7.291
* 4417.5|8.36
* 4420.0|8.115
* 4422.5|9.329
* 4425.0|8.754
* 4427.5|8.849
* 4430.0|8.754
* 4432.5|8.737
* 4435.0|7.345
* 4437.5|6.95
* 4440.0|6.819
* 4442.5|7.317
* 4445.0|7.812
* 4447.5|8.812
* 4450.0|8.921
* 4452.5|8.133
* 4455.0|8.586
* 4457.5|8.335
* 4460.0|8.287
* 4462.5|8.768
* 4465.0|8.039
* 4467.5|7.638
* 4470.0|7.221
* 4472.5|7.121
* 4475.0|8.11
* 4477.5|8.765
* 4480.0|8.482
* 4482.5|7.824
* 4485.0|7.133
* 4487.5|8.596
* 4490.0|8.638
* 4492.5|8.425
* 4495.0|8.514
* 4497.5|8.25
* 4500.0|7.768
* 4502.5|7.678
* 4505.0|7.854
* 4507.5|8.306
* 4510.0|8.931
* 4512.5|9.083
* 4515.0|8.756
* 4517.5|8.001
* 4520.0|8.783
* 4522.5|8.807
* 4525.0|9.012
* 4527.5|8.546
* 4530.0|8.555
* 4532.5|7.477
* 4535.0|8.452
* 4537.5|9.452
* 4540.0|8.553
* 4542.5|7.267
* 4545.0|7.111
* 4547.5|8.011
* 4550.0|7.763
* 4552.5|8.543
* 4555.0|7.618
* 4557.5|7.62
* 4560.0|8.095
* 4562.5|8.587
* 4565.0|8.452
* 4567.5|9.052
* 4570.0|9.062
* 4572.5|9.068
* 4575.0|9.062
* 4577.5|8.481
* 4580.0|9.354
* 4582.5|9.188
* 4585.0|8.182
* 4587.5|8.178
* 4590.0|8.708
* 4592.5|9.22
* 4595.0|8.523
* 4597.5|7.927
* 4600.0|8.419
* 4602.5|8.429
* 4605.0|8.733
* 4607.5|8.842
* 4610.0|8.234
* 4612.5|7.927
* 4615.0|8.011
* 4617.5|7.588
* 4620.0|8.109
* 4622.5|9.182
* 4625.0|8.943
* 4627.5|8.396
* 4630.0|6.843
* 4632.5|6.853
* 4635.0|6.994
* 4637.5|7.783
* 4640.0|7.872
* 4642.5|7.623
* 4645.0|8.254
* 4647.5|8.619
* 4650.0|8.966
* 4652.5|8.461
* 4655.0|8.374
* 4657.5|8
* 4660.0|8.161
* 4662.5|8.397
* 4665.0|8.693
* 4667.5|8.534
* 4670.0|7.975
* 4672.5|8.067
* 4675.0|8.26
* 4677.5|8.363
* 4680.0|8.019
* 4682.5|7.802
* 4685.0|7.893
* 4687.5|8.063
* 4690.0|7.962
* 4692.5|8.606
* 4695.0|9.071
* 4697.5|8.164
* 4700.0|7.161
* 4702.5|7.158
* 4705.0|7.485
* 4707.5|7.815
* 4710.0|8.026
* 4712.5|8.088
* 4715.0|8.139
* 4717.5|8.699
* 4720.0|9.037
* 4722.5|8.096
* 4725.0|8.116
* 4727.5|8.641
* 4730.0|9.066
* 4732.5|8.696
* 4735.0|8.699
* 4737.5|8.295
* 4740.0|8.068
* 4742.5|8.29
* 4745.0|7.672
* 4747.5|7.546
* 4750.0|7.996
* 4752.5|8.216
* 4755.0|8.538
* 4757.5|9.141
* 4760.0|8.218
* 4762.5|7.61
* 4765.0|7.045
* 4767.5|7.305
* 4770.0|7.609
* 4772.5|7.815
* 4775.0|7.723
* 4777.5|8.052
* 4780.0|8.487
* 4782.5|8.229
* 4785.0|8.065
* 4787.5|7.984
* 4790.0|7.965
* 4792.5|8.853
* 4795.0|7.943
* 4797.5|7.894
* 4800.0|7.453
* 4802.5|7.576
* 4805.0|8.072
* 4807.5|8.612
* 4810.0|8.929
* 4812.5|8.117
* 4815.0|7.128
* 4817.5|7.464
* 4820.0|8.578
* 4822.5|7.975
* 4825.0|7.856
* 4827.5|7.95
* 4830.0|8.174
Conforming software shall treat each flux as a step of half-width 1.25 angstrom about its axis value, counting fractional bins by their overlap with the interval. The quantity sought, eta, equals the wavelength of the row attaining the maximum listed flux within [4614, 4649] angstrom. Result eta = 4622.5 angstrom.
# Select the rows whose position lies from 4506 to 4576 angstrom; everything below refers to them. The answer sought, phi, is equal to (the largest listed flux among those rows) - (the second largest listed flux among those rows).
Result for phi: 0.37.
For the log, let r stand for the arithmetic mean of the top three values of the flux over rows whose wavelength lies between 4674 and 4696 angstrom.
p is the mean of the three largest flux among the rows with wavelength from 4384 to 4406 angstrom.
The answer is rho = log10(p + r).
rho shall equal 1.24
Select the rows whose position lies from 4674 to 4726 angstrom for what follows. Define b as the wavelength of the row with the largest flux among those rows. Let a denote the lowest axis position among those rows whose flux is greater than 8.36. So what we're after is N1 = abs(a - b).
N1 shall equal 17.5 angstrom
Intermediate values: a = 4677.5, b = 4695.0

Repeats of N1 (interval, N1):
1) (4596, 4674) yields 22.5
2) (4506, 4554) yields 27.5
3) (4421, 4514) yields 0.0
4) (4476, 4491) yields 0.0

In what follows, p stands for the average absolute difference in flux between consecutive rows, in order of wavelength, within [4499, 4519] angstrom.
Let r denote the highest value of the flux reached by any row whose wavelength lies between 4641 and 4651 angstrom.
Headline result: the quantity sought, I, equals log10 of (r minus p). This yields 0.934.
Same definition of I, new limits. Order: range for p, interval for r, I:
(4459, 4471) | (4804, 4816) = 0.925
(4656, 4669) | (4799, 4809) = 0.924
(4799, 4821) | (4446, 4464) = 0.921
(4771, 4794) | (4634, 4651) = 0.939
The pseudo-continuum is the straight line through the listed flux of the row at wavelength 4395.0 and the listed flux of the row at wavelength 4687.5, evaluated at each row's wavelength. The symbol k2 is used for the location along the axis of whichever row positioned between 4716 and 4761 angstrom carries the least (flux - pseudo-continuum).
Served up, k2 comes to 4747.5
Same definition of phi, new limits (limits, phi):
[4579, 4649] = 0.13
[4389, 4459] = 0.41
